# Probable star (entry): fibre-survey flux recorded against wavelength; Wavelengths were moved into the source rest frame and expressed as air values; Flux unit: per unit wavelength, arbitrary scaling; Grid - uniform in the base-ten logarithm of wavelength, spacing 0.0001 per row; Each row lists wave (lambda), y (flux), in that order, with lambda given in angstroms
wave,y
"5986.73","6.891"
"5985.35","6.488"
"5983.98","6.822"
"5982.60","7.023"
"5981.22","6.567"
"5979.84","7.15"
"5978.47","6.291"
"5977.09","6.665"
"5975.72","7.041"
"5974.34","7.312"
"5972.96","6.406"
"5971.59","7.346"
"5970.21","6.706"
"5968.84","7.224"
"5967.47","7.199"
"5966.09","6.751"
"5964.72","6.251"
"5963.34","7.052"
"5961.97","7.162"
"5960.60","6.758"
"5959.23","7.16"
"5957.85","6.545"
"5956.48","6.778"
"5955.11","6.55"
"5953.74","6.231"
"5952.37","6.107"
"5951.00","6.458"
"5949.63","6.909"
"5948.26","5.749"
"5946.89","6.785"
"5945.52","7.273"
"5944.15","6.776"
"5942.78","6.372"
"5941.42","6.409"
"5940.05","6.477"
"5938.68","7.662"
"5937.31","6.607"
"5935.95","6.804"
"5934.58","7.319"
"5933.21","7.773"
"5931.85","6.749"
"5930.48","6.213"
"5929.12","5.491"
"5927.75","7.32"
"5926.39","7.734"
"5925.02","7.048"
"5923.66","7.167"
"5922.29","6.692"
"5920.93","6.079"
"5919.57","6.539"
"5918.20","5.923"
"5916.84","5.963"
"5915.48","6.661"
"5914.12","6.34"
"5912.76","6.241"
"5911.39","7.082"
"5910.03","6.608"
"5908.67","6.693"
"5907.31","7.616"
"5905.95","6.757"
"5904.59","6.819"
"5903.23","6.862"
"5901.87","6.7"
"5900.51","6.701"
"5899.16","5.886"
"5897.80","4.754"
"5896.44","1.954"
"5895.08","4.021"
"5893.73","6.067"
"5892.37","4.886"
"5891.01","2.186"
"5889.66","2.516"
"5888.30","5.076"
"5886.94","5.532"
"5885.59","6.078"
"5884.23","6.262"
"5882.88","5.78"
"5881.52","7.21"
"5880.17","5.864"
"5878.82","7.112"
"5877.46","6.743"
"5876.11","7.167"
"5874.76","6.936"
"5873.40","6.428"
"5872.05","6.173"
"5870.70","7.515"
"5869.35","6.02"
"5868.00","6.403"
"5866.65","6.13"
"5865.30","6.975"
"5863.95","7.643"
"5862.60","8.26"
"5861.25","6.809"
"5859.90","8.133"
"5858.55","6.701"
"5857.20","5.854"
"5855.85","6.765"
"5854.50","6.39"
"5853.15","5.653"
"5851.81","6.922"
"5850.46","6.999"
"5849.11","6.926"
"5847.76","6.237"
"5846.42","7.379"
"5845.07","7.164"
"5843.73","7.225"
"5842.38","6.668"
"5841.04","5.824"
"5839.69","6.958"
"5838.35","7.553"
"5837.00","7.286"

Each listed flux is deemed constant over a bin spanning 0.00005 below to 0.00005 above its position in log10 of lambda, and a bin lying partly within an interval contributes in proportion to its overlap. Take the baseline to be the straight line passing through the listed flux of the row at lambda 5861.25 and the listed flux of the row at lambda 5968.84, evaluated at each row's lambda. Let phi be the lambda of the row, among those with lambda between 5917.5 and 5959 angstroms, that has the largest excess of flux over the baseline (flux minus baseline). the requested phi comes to 5933.21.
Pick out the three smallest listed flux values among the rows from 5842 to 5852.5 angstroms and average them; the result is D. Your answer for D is 6.61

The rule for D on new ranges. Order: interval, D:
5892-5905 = 3.58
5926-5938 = 6.10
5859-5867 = 6.64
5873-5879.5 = 6.70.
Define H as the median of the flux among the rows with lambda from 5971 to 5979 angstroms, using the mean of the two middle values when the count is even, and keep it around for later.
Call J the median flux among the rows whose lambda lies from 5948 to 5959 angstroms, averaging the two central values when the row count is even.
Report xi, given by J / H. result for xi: 0.95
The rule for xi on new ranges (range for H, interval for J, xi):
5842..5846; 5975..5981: 0.96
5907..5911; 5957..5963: 1.04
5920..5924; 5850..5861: 1.01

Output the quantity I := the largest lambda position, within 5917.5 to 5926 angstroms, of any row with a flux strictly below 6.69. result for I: 5920.93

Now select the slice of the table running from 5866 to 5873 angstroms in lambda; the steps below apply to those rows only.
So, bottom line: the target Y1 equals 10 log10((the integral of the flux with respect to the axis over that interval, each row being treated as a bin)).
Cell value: 16.55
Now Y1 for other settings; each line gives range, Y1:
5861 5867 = 16.38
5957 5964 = 16.86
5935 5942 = 16.78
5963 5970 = 16.82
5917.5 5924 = 16.22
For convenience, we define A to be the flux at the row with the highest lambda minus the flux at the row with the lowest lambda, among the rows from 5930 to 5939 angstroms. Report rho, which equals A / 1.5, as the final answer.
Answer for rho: 1.0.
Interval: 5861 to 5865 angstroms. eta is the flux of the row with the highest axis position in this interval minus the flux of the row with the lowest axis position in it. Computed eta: 0.8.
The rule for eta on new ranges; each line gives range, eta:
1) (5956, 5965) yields -0.5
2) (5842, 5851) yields 0.3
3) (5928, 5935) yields 1.8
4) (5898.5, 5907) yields 0.9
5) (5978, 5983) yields 0.7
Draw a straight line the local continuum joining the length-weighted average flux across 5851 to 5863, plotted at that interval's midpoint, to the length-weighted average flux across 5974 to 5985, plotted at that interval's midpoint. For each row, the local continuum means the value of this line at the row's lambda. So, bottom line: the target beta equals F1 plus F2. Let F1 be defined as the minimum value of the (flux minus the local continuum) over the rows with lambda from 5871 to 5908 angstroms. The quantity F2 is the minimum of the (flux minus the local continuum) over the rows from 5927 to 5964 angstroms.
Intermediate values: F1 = -4.86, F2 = -1.3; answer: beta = -6.19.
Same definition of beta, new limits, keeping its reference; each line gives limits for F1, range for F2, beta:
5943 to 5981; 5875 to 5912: -5.94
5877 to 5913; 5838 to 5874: -6.00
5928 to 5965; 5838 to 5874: -2.48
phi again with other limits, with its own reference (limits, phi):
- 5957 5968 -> 5967.47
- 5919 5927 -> 5926.39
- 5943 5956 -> 5945.52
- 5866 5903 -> 5870.70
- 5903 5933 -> 5926.39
